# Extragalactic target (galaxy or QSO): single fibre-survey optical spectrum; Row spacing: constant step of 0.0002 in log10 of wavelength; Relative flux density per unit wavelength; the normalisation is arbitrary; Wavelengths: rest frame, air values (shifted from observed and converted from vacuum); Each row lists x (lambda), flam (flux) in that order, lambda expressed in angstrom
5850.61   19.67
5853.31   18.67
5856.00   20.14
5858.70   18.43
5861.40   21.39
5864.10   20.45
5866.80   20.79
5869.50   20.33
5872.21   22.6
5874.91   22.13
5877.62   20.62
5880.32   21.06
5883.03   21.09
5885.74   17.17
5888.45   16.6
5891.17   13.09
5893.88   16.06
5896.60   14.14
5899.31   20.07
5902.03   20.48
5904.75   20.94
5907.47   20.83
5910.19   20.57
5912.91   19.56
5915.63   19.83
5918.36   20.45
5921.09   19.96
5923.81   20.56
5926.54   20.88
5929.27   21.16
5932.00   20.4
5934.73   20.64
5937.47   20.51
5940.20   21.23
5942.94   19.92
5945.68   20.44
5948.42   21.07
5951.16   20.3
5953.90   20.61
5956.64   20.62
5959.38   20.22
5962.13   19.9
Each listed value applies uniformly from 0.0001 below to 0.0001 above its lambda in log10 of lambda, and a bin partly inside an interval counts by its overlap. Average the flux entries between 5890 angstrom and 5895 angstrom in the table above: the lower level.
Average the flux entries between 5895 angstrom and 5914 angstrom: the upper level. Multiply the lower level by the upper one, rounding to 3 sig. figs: 284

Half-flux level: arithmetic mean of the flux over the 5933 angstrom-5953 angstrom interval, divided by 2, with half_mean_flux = 10.29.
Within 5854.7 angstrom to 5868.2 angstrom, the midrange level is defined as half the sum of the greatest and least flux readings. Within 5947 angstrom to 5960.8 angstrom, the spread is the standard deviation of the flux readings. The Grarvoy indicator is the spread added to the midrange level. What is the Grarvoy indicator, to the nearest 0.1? 20.2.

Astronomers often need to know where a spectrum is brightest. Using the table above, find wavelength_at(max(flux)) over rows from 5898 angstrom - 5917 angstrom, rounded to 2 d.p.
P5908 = 5904.75 angstrom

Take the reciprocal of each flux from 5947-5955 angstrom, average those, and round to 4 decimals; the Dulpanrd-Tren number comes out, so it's 0.0484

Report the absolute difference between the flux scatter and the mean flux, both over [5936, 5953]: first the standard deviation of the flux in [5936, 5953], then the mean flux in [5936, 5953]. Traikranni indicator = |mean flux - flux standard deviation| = 20.1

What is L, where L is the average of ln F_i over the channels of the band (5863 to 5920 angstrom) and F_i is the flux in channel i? 2.96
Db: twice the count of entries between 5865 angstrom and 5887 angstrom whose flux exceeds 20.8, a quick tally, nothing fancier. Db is 8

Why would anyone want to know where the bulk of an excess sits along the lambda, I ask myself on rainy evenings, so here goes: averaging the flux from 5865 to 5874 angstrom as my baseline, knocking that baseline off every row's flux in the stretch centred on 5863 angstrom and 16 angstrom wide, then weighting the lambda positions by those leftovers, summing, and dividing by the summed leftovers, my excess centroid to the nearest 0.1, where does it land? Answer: 5861.1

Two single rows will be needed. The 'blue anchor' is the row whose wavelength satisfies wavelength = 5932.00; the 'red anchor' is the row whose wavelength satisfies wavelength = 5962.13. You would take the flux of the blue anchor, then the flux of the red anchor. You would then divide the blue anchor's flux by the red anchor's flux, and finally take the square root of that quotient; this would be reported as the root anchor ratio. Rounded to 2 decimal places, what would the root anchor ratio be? 1.01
